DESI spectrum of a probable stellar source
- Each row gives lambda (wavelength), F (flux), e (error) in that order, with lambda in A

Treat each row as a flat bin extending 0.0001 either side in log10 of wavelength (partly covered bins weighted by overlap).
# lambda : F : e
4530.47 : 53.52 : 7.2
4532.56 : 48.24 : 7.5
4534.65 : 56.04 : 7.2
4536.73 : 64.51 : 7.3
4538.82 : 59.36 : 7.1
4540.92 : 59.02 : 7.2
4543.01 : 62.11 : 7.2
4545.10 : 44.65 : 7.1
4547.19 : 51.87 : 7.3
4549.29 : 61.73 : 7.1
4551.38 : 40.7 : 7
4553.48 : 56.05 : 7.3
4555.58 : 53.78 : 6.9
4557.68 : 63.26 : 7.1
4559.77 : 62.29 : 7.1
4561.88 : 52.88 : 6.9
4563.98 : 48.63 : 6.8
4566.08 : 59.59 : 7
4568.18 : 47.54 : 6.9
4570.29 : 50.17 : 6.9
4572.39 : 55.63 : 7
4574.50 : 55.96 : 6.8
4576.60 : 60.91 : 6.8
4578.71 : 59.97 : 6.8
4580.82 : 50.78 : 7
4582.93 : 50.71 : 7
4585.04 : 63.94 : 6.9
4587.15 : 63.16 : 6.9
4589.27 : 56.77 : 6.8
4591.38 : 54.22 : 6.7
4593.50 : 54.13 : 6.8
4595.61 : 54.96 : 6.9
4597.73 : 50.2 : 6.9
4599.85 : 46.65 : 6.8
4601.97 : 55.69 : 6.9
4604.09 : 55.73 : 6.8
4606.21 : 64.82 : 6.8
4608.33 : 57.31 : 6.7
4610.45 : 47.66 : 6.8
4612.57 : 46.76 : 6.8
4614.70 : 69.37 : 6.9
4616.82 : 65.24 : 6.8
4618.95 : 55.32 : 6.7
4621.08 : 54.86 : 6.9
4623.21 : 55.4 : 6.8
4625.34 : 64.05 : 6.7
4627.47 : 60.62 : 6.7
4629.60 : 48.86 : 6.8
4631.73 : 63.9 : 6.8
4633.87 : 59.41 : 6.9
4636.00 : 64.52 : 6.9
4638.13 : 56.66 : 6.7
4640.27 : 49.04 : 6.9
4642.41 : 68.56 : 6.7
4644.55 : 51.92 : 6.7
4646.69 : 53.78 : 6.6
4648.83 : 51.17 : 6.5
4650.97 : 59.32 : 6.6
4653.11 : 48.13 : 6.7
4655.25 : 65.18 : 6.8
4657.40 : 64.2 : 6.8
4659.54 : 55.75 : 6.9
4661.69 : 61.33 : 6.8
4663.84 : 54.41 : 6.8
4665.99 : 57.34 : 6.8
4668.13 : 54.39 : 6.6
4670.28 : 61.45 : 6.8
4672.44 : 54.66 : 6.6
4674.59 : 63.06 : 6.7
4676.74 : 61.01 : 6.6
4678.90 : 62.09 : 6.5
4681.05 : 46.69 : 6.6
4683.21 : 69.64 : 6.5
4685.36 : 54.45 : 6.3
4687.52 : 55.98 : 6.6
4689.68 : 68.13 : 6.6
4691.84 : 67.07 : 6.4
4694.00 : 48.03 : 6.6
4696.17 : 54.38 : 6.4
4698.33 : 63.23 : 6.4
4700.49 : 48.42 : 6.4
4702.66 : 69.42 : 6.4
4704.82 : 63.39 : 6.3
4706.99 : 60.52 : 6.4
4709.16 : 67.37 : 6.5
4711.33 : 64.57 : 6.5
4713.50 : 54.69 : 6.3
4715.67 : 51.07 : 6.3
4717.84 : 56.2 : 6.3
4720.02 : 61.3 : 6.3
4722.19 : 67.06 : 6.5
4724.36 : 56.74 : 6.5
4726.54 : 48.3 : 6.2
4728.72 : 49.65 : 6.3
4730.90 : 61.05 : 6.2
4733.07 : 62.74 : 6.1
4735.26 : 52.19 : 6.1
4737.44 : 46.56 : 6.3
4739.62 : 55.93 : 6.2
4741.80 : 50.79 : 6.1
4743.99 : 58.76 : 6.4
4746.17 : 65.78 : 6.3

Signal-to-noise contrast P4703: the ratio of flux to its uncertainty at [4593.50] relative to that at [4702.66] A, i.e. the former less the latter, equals -2.9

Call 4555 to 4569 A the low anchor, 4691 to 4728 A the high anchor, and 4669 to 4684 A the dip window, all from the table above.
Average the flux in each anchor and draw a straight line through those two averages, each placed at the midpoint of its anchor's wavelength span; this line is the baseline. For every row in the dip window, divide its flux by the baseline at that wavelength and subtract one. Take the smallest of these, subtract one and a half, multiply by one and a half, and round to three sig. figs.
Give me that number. -2.55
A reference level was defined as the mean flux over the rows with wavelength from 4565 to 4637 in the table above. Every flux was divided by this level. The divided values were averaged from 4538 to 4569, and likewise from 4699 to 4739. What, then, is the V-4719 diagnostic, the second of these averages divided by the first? 1.05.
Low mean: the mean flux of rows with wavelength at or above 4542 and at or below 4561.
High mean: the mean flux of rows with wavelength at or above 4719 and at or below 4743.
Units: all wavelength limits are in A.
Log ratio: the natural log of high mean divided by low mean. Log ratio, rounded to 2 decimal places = 0.01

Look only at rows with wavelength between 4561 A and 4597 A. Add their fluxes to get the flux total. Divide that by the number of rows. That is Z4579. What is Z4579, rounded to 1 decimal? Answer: 55.3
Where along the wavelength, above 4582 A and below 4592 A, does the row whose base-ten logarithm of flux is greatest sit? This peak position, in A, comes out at 4585.04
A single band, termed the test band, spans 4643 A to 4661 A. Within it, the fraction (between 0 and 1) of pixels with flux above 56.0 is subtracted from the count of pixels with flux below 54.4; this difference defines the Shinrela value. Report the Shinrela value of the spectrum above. 3.6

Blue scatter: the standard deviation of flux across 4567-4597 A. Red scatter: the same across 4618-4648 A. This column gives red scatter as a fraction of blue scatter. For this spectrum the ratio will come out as 1.22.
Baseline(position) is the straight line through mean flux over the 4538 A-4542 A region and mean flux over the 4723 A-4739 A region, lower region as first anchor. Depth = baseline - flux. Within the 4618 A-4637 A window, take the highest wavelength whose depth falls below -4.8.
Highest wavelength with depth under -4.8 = 4636.00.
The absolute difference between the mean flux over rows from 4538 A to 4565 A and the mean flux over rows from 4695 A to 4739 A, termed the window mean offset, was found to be 2.8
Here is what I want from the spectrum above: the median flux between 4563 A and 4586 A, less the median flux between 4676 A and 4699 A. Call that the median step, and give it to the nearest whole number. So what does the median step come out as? -5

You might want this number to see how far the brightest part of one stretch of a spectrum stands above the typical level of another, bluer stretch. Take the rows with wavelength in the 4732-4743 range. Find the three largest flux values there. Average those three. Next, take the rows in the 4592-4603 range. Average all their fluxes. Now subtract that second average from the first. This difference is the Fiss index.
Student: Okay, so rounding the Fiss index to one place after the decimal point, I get 4.6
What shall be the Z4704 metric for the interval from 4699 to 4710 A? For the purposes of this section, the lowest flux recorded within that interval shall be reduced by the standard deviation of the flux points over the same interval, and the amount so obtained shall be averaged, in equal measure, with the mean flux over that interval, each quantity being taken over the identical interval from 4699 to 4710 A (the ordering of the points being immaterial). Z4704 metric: 51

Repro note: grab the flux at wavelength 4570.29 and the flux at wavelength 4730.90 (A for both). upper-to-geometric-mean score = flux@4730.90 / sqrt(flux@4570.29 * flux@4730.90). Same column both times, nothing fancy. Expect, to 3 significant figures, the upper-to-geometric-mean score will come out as 1.10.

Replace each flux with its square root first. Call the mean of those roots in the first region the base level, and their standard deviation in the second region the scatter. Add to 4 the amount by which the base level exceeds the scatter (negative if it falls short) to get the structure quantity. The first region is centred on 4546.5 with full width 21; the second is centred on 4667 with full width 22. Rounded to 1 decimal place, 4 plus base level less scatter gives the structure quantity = 11.2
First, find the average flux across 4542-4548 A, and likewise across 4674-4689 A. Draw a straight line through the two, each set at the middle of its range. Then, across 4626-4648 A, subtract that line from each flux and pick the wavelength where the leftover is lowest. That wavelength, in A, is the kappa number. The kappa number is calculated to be 4640.27 A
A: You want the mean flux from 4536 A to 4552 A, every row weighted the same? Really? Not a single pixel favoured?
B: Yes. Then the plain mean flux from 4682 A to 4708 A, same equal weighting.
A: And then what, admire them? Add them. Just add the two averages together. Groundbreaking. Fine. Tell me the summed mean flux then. 116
